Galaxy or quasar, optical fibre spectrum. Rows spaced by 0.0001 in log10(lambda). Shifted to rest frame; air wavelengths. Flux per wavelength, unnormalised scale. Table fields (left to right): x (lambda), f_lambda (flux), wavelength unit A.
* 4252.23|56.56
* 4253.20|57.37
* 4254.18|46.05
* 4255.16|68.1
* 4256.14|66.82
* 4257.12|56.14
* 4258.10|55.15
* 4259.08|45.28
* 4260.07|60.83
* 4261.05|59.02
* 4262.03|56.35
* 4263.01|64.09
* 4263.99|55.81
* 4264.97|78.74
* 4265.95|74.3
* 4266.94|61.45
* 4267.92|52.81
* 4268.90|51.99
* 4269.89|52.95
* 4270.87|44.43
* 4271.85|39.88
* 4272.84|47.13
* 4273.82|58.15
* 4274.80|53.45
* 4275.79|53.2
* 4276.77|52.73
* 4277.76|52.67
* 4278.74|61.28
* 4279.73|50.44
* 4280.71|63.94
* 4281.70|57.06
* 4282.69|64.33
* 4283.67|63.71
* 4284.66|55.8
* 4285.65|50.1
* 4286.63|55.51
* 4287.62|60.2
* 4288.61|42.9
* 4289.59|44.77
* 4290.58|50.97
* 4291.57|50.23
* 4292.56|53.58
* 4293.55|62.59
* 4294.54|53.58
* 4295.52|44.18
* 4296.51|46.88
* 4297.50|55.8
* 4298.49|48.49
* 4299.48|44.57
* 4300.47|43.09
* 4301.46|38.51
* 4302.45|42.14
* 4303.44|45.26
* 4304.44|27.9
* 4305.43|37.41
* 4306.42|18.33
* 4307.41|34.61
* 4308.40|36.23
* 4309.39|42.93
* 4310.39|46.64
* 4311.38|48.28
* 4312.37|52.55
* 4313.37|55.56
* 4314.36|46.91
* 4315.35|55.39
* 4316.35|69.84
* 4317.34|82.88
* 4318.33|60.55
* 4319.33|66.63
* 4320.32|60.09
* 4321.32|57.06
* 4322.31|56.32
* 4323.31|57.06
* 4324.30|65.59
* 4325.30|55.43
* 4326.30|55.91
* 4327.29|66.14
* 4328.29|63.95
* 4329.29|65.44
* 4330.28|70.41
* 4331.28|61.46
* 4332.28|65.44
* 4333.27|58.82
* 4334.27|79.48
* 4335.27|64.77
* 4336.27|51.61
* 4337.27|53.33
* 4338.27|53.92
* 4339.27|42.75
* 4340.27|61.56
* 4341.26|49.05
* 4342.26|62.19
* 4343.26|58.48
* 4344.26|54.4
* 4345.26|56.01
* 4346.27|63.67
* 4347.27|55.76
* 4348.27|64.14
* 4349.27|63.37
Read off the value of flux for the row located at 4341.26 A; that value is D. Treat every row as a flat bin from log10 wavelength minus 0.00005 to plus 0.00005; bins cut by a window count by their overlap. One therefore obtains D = 49.05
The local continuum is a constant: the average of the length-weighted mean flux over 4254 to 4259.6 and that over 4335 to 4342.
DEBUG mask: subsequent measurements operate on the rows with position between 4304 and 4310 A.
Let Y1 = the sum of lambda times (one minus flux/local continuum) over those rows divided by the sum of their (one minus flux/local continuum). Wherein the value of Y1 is 4306.6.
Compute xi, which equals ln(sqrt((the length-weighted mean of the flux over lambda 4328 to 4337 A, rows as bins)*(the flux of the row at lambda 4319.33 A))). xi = 4.18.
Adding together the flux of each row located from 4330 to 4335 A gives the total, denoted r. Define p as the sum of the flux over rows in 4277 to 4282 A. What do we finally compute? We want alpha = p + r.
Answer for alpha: 621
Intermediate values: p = 285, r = 336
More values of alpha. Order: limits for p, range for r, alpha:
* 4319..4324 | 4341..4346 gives 577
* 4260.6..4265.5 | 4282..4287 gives 603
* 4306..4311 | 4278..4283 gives 476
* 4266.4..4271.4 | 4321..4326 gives 555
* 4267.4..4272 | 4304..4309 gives 397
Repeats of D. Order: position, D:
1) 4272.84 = 47.13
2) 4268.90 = 51.99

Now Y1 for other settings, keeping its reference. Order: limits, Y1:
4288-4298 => 4291.8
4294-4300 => 4297.3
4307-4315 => 4309.5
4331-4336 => 4333.7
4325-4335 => 4331.1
